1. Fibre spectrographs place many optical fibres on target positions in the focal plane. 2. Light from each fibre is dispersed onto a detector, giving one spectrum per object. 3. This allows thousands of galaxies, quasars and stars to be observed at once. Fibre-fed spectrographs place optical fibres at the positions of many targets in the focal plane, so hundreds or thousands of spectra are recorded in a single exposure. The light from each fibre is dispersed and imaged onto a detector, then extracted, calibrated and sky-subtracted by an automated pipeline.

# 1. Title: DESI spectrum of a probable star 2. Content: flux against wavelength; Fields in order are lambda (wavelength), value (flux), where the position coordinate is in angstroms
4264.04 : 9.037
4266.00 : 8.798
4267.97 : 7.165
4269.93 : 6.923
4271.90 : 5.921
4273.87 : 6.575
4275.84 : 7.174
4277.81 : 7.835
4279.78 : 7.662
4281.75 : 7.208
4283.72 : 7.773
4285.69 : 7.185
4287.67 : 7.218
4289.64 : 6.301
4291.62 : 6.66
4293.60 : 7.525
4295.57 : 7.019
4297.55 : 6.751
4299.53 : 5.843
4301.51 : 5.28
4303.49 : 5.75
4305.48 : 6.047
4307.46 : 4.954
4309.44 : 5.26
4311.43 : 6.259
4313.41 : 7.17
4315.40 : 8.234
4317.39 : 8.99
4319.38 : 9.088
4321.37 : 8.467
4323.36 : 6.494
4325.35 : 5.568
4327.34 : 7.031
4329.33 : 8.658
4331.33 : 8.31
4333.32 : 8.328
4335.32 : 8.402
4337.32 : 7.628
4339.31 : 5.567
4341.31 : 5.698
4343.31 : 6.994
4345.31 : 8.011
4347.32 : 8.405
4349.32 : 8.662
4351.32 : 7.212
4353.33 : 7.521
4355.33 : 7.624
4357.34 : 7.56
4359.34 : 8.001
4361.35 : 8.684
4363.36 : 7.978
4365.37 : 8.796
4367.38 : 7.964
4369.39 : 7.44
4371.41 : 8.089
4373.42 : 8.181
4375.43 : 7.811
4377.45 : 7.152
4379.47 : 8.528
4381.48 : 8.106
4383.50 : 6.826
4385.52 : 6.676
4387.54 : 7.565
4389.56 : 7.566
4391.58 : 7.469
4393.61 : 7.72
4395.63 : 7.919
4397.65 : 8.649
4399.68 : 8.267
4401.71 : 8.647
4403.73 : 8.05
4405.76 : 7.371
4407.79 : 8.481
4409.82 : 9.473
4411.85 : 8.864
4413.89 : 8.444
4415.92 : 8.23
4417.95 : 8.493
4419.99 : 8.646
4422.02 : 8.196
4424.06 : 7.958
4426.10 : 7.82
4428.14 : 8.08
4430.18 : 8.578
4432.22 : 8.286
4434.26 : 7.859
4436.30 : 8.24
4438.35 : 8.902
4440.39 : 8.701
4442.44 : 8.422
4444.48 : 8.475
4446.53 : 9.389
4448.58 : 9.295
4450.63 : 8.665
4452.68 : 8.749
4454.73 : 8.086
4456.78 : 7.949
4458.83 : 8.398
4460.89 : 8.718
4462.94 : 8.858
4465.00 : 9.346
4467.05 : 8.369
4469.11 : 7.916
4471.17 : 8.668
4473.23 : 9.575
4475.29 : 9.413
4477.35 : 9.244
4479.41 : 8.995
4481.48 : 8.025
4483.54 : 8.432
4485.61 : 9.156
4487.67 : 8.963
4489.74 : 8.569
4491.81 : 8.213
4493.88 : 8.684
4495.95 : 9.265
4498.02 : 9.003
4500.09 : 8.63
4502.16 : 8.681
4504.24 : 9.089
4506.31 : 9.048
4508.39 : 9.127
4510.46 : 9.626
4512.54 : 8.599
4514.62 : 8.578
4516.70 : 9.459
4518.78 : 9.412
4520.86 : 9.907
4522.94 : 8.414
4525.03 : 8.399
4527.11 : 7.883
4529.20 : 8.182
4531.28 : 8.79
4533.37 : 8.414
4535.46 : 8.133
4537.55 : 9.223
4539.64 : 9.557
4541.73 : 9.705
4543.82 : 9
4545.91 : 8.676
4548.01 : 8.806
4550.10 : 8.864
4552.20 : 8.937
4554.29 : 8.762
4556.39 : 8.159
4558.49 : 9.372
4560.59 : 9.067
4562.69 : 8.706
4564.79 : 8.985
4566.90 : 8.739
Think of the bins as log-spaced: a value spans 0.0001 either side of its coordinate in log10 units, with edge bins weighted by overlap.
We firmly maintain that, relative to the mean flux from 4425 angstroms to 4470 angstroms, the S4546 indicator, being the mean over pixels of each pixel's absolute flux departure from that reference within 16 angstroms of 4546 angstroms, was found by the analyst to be 0.50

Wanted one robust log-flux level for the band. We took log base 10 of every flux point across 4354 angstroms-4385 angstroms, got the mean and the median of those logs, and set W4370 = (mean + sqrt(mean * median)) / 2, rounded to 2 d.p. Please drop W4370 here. 0.90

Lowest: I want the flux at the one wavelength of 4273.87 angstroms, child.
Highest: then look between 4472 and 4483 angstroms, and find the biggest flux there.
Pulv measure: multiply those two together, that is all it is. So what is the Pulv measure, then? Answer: 63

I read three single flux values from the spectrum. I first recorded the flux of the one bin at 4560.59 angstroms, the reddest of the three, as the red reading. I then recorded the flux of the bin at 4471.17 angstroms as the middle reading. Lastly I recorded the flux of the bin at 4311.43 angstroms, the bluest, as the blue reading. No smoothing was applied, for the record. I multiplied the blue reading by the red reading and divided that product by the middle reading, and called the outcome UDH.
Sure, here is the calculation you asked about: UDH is 6.5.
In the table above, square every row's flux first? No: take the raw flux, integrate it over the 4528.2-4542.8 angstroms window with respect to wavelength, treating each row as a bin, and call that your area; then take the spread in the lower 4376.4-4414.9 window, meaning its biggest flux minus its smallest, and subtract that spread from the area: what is 127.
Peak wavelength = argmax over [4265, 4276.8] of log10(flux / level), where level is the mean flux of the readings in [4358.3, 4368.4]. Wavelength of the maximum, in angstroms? 4266.00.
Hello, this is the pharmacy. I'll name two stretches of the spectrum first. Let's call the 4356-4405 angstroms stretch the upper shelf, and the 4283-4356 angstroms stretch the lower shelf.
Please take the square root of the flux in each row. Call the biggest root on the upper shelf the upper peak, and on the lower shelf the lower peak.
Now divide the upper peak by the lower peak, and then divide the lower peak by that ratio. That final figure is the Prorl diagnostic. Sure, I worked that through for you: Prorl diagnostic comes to 3.06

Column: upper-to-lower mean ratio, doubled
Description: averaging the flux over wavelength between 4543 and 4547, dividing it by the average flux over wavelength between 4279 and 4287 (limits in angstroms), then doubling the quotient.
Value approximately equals 2.37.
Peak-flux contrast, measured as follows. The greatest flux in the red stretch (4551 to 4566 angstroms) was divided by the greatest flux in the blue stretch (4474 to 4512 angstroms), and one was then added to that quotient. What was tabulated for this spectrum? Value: 1.97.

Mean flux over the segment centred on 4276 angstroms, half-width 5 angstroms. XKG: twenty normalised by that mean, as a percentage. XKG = 284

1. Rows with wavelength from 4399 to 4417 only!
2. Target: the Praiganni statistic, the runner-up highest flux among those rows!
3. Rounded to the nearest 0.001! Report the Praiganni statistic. 8.864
